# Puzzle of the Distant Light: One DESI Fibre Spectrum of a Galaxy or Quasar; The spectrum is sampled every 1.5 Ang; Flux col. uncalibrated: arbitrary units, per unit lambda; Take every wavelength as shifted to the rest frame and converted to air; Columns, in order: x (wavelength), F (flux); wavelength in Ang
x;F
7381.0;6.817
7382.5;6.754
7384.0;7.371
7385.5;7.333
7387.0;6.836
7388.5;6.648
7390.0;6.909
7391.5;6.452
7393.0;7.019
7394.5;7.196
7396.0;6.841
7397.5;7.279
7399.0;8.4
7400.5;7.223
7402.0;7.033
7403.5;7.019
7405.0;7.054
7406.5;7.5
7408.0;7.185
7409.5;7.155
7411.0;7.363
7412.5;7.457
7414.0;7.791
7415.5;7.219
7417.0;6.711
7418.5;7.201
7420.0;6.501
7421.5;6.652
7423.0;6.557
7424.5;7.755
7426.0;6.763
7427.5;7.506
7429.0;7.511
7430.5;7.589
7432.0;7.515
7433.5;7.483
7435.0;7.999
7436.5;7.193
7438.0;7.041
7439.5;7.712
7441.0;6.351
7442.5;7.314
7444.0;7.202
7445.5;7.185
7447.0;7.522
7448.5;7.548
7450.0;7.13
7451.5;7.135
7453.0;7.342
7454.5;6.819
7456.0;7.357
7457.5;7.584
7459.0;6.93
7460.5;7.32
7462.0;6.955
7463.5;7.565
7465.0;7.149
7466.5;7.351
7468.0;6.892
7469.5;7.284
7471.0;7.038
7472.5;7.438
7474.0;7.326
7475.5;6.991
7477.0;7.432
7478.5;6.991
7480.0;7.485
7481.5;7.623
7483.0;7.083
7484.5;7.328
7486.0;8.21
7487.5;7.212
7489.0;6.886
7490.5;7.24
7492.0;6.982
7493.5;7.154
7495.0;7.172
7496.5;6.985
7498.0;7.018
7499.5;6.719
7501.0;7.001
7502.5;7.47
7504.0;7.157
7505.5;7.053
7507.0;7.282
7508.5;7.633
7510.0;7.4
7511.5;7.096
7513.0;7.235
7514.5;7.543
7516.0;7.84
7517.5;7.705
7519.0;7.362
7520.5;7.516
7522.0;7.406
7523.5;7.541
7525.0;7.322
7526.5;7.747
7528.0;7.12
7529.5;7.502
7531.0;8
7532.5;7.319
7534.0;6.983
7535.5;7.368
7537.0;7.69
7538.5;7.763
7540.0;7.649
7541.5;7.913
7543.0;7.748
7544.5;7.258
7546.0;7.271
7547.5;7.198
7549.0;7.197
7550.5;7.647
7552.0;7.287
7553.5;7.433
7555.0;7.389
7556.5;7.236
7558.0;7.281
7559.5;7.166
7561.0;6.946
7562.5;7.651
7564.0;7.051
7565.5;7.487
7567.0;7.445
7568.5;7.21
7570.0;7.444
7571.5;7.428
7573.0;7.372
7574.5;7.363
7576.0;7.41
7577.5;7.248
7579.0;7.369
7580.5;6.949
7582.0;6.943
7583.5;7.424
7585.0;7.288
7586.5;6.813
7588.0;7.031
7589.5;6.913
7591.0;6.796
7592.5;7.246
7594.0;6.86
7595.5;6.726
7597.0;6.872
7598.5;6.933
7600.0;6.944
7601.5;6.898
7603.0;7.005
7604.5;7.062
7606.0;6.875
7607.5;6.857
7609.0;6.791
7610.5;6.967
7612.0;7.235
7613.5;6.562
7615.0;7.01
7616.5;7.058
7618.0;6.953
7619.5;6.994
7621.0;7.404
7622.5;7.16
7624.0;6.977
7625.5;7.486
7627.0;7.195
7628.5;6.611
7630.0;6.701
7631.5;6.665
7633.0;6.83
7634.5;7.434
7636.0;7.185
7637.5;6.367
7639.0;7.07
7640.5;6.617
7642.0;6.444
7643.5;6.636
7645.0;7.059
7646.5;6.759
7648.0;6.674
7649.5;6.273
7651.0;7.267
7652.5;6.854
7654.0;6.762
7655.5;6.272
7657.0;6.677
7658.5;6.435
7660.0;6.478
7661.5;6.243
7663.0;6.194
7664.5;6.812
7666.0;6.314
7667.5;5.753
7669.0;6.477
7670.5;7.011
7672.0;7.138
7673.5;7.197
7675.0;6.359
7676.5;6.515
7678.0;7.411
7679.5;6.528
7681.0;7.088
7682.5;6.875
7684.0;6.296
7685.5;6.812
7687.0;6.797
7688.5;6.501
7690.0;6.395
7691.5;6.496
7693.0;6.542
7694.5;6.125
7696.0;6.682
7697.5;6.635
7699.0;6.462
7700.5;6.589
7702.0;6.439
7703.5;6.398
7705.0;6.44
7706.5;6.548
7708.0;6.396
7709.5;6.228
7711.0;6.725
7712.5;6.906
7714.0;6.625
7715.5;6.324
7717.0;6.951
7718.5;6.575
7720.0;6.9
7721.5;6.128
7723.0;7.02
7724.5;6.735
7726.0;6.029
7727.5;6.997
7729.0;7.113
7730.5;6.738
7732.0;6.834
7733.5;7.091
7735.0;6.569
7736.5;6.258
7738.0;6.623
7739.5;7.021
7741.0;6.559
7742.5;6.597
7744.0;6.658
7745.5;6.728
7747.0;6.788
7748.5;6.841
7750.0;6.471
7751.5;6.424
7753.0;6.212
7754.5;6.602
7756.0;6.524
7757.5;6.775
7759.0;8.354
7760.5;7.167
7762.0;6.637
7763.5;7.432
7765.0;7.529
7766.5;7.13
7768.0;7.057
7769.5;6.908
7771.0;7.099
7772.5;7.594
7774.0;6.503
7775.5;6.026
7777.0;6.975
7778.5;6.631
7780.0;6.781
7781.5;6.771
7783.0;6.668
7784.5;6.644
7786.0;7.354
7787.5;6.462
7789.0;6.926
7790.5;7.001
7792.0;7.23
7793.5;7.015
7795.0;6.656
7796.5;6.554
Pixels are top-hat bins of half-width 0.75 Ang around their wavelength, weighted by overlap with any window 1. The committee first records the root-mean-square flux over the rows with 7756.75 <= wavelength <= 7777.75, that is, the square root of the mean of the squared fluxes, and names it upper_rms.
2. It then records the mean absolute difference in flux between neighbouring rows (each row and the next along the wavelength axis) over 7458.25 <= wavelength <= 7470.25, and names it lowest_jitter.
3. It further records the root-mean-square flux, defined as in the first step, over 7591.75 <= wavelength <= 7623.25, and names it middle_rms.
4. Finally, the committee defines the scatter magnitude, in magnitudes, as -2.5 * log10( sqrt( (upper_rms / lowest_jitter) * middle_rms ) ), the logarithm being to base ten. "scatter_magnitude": -2.61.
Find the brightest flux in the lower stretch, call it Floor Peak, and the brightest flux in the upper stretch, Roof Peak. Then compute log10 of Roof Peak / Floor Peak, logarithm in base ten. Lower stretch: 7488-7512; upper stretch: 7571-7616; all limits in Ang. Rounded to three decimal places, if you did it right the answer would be -0.012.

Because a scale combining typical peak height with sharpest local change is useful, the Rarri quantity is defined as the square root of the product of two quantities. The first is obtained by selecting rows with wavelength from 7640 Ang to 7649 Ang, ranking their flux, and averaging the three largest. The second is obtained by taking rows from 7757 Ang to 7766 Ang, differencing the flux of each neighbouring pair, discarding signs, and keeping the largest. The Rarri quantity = 3.28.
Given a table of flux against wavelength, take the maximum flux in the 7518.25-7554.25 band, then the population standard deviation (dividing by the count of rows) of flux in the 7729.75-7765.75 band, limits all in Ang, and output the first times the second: 3.6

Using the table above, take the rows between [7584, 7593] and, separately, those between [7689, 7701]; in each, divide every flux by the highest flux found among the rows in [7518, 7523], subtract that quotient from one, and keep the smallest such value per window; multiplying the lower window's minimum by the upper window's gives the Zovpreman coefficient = 0.0034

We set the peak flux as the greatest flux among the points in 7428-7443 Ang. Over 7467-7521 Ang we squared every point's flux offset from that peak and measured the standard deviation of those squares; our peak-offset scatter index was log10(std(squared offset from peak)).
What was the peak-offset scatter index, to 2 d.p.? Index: -0.41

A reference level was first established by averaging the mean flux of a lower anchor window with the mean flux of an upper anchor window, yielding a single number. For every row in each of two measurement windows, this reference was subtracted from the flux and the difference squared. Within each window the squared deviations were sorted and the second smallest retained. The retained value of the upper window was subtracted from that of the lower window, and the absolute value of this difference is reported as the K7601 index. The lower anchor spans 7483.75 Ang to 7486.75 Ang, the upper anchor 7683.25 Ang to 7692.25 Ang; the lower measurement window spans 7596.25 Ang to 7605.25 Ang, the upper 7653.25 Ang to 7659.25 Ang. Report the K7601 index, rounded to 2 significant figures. 0.21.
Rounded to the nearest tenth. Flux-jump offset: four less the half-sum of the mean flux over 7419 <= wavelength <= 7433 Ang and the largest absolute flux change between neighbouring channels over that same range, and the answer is -0.2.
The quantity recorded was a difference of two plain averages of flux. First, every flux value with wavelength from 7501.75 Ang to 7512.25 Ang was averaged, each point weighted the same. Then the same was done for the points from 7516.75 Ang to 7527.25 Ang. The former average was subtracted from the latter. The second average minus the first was 0.22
